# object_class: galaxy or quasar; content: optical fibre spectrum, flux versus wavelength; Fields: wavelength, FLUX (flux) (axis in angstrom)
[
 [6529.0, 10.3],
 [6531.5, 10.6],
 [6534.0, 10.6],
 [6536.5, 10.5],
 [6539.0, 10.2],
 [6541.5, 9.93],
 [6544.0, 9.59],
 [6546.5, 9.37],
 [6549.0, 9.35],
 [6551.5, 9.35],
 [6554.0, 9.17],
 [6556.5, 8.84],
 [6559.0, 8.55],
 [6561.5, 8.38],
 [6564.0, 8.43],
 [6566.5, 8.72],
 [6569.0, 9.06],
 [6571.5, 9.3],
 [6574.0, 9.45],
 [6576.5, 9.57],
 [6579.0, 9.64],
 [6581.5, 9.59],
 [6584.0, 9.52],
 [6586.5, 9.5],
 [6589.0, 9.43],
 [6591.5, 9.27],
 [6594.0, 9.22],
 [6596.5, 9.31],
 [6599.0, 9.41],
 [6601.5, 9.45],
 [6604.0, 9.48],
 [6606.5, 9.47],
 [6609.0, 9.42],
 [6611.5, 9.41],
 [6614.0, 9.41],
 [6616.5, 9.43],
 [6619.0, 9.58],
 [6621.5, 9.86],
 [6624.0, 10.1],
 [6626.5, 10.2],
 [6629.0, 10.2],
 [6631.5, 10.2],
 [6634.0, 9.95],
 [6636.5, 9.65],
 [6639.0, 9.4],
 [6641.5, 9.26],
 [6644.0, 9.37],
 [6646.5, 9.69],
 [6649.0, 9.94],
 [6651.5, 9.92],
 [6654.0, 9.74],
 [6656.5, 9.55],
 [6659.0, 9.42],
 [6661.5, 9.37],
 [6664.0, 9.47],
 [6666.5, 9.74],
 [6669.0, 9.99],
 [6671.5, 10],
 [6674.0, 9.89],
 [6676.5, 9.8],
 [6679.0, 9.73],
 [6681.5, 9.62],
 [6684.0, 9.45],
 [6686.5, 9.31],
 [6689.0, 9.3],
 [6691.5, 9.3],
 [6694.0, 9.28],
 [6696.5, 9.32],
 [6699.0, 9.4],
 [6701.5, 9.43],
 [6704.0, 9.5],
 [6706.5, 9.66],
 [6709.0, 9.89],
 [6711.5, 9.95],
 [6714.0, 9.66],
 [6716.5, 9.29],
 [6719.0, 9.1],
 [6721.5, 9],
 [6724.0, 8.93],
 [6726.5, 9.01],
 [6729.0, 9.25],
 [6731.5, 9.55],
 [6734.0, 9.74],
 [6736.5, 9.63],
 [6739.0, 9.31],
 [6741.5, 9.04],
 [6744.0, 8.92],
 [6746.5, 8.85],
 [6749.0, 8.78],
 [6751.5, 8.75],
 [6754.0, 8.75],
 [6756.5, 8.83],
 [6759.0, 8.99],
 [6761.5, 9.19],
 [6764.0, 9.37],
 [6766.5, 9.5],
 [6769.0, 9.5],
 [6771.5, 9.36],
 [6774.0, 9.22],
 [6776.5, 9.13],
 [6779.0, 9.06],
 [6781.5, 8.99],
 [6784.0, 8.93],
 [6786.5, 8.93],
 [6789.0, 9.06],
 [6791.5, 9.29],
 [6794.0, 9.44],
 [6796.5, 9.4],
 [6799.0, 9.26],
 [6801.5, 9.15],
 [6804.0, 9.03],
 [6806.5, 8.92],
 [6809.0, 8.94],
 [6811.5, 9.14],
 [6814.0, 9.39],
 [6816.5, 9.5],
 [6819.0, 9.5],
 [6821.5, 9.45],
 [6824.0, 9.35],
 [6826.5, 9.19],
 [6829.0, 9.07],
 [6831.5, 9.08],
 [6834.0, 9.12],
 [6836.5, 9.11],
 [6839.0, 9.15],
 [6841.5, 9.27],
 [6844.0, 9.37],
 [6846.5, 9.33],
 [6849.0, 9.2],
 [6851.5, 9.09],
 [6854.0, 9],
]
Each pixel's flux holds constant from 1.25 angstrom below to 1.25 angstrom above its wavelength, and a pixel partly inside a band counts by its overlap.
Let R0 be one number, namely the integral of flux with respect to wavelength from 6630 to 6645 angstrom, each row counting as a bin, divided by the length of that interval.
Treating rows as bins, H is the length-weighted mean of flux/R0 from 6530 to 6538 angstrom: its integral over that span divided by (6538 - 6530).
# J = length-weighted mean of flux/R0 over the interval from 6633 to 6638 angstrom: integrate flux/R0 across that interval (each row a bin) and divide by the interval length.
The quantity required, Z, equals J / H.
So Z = 0.93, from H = 1.09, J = 1.01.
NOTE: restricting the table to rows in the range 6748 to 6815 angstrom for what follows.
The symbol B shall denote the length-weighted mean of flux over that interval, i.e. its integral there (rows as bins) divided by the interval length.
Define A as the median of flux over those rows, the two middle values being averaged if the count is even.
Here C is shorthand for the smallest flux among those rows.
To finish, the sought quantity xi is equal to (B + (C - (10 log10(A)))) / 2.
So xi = 4.13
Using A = 9.13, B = 9.12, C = 8.75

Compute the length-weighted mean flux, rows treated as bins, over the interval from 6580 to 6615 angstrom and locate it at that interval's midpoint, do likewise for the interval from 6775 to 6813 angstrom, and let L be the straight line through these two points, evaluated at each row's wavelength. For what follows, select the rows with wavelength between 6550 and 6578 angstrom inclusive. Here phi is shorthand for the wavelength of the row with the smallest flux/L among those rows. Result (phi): 6561.5 angstrom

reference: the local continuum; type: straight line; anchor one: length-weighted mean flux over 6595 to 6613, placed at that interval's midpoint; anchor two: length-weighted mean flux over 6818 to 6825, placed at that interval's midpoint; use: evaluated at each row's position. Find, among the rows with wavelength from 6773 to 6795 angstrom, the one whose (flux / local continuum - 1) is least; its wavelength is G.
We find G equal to 6786.5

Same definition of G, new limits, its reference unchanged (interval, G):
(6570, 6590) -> 6571.5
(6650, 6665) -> 6661.5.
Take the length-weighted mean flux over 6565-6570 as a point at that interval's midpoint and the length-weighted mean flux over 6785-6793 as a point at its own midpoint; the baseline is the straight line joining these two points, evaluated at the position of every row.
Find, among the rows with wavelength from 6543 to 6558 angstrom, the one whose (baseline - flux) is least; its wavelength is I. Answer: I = 6544.0 angstrom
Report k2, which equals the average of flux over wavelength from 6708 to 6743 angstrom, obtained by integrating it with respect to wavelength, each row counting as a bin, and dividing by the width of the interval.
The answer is 9.4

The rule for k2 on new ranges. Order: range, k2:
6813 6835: 9.3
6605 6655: 9.7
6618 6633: 10.0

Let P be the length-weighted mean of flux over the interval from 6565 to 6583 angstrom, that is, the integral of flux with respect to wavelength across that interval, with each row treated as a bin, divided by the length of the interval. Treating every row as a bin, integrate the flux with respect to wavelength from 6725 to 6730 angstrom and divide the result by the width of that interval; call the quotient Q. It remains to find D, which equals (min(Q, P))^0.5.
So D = 3.02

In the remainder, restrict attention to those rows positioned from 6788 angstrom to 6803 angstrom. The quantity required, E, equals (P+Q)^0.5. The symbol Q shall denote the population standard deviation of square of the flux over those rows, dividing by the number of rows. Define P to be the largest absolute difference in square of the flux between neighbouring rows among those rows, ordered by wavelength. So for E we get 2.6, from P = 4.2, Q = 2.45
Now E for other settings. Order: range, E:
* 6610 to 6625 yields 3.2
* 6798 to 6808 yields 2.1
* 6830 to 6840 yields 1.1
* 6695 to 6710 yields 2.9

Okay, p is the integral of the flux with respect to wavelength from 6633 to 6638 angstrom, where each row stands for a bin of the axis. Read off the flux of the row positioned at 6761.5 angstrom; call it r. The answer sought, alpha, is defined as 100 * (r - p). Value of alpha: -3967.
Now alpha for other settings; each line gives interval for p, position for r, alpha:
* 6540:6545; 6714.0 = -3929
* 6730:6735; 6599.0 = -3869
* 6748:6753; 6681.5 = -3420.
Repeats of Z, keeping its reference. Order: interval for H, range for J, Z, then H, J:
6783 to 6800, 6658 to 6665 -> 1.02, 0.95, 0.98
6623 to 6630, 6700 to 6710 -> 0.94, 1.05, 1.00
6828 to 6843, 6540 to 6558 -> 1.03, 0.95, 0.97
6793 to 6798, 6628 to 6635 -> 1.08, 0.98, 1.05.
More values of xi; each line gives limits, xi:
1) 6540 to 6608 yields 3.97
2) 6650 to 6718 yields 4.54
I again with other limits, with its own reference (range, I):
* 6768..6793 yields 6769.0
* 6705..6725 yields 6711.5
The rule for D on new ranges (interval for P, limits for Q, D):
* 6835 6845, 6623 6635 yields 3.04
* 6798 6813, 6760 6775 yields 3.01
